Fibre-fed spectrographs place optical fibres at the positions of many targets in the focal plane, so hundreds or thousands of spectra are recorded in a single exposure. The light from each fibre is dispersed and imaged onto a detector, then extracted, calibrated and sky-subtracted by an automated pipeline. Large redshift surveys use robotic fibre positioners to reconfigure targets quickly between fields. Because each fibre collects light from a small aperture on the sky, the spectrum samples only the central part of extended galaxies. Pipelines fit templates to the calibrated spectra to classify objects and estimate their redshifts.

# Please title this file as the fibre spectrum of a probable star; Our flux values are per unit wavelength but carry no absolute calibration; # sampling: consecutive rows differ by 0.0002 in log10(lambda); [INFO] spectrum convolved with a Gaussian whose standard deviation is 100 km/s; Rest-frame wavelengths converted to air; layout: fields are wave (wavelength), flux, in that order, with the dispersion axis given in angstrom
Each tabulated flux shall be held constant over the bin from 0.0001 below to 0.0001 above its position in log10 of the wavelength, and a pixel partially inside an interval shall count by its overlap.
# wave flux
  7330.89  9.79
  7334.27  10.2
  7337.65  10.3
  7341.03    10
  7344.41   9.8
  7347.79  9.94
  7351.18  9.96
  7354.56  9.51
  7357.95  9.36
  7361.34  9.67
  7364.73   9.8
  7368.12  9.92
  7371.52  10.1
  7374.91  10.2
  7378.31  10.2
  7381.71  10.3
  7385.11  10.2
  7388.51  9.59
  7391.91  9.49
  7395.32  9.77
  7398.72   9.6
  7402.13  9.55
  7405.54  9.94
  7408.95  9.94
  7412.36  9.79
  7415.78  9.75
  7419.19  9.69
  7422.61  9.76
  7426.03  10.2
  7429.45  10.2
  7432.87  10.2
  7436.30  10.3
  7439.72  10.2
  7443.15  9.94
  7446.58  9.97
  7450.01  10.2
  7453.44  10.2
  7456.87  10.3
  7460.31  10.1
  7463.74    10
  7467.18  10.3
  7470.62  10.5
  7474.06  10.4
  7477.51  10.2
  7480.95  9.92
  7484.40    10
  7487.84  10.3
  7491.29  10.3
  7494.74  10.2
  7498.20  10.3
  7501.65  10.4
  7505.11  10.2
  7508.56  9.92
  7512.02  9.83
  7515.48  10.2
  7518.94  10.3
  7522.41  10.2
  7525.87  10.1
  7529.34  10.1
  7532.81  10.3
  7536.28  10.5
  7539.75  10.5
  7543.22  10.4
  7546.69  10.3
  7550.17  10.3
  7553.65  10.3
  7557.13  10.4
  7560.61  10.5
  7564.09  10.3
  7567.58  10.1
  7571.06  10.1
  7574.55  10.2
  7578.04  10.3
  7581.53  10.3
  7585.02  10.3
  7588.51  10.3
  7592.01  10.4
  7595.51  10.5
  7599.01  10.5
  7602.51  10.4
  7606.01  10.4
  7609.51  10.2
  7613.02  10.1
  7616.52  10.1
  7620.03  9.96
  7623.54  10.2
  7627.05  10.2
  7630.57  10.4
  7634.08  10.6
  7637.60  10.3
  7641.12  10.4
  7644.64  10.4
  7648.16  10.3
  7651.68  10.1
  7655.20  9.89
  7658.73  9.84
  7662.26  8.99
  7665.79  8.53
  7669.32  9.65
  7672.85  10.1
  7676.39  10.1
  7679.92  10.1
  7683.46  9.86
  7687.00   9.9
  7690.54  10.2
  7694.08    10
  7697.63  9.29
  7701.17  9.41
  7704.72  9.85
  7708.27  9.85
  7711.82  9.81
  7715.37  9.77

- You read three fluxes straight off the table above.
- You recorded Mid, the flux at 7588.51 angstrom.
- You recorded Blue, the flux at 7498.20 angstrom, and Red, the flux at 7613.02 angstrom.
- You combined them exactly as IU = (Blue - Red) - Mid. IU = -10.1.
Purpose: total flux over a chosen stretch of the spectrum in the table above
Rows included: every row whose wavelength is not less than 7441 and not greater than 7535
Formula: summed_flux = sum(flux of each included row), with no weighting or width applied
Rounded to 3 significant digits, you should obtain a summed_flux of 275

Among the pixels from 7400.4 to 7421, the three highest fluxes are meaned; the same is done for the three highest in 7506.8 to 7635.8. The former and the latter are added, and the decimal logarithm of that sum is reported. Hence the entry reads 1.31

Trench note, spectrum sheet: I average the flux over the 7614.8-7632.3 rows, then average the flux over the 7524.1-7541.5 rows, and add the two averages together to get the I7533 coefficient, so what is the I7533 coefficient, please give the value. 20.5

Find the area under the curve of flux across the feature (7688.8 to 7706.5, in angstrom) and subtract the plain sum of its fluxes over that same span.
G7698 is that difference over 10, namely 12.4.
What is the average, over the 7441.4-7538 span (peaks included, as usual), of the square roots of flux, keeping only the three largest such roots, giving 3.24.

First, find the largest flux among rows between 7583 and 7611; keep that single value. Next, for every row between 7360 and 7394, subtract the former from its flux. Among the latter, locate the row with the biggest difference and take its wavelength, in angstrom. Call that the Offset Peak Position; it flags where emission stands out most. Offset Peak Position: 7381.71 angstrom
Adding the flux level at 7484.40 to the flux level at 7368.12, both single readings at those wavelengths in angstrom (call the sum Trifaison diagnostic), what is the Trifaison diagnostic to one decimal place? 19.9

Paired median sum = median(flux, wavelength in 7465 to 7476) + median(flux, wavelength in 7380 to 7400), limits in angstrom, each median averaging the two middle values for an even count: 20.1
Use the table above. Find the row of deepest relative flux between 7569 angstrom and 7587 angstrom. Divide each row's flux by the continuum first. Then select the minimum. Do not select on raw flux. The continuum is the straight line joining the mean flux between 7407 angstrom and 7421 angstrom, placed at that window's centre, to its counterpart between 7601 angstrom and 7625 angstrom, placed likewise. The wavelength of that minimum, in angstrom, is 7571.06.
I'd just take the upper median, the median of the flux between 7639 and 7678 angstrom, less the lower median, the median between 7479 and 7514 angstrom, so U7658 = -0.1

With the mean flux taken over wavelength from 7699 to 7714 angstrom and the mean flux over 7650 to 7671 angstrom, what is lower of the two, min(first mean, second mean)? 9.5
